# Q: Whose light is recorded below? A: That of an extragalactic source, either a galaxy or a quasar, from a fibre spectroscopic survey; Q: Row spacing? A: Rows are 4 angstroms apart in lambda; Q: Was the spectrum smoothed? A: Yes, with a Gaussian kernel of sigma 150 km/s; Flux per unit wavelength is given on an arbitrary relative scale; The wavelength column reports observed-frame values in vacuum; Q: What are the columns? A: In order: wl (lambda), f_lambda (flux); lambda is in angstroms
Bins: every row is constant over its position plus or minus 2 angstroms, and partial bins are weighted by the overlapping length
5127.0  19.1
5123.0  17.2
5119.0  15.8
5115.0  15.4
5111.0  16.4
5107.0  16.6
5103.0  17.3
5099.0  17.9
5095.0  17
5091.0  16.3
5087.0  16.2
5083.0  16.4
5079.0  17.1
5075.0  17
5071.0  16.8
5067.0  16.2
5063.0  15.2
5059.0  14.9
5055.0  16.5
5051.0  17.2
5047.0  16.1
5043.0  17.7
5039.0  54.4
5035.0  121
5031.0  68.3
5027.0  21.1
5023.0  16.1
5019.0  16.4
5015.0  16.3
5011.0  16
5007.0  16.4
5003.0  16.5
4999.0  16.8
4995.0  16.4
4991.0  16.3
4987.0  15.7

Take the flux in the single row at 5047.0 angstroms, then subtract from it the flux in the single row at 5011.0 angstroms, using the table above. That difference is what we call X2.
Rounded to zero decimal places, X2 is 0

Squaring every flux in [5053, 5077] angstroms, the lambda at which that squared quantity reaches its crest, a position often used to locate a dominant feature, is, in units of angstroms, 5075.0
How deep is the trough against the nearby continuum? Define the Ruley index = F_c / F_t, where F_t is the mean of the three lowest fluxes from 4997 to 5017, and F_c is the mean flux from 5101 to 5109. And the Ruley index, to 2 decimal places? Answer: 1.04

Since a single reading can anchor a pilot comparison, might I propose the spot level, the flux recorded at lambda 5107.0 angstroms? 16.6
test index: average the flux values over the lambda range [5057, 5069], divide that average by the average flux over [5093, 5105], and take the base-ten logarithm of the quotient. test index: -0.052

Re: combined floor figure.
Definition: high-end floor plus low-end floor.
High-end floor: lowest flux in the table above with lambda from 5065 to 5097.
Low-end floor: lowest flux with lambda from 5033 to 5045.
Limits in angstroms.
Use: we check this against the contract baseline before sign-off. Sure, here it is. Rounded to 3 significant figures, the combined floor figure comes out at 33.9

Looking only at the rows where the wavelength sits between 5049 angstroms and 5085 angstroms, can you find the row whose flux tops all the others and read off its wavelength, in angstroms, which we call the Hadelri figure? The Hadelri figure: 5051.0 angstroms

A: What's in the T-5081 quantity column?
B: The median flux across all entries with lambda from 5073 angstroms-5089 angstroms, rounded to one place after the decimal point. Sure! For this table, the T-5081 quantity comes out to 16.7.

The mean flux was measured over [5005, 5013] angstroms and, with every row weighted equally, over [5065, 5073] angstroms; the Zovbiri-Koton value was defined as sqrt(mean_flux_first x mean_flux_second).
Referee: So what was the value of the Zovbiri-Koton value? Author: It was 16.3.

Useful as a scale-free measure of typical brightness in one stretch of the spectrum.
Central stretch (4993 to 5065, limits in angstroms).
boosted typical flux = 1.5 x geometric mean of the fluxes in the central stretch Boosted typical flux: 32.1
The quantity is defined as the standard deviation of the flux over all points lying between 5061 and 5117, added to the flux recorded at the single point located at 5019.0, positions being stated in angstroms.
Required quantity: 17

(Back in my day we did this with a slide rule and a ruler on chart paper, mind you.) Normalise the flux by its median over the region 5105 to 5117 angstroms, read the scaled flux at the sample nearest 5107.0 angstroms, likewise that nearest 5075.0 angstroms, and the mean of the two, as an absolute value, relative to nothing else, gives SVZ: 1.02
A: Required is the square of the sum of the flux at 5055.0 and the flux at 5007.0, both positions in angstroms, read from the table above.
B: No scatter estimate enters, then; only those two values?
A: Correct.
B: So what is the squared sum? 1082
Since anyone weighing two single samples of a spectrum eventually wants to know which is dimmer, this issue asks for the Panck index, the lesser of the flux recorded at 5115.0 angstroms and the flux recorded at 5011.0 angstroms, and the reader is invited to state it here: 15.4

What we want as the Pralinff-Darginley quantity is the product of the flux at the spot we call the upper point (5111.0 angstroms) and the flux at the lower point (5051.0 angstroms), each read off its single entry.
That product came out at 282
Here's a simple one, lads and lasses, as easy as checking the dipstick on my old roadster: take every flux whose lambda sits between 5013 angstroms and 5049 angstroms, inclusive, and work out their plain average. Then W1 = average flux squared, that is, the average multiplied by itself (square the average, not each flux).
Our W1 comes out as 1490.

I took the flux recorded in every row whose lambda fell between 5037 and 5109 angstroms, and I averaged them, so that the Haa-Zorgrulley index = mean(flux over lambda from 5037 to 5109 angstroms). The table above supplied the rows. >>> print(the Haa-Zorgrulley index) 18.7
